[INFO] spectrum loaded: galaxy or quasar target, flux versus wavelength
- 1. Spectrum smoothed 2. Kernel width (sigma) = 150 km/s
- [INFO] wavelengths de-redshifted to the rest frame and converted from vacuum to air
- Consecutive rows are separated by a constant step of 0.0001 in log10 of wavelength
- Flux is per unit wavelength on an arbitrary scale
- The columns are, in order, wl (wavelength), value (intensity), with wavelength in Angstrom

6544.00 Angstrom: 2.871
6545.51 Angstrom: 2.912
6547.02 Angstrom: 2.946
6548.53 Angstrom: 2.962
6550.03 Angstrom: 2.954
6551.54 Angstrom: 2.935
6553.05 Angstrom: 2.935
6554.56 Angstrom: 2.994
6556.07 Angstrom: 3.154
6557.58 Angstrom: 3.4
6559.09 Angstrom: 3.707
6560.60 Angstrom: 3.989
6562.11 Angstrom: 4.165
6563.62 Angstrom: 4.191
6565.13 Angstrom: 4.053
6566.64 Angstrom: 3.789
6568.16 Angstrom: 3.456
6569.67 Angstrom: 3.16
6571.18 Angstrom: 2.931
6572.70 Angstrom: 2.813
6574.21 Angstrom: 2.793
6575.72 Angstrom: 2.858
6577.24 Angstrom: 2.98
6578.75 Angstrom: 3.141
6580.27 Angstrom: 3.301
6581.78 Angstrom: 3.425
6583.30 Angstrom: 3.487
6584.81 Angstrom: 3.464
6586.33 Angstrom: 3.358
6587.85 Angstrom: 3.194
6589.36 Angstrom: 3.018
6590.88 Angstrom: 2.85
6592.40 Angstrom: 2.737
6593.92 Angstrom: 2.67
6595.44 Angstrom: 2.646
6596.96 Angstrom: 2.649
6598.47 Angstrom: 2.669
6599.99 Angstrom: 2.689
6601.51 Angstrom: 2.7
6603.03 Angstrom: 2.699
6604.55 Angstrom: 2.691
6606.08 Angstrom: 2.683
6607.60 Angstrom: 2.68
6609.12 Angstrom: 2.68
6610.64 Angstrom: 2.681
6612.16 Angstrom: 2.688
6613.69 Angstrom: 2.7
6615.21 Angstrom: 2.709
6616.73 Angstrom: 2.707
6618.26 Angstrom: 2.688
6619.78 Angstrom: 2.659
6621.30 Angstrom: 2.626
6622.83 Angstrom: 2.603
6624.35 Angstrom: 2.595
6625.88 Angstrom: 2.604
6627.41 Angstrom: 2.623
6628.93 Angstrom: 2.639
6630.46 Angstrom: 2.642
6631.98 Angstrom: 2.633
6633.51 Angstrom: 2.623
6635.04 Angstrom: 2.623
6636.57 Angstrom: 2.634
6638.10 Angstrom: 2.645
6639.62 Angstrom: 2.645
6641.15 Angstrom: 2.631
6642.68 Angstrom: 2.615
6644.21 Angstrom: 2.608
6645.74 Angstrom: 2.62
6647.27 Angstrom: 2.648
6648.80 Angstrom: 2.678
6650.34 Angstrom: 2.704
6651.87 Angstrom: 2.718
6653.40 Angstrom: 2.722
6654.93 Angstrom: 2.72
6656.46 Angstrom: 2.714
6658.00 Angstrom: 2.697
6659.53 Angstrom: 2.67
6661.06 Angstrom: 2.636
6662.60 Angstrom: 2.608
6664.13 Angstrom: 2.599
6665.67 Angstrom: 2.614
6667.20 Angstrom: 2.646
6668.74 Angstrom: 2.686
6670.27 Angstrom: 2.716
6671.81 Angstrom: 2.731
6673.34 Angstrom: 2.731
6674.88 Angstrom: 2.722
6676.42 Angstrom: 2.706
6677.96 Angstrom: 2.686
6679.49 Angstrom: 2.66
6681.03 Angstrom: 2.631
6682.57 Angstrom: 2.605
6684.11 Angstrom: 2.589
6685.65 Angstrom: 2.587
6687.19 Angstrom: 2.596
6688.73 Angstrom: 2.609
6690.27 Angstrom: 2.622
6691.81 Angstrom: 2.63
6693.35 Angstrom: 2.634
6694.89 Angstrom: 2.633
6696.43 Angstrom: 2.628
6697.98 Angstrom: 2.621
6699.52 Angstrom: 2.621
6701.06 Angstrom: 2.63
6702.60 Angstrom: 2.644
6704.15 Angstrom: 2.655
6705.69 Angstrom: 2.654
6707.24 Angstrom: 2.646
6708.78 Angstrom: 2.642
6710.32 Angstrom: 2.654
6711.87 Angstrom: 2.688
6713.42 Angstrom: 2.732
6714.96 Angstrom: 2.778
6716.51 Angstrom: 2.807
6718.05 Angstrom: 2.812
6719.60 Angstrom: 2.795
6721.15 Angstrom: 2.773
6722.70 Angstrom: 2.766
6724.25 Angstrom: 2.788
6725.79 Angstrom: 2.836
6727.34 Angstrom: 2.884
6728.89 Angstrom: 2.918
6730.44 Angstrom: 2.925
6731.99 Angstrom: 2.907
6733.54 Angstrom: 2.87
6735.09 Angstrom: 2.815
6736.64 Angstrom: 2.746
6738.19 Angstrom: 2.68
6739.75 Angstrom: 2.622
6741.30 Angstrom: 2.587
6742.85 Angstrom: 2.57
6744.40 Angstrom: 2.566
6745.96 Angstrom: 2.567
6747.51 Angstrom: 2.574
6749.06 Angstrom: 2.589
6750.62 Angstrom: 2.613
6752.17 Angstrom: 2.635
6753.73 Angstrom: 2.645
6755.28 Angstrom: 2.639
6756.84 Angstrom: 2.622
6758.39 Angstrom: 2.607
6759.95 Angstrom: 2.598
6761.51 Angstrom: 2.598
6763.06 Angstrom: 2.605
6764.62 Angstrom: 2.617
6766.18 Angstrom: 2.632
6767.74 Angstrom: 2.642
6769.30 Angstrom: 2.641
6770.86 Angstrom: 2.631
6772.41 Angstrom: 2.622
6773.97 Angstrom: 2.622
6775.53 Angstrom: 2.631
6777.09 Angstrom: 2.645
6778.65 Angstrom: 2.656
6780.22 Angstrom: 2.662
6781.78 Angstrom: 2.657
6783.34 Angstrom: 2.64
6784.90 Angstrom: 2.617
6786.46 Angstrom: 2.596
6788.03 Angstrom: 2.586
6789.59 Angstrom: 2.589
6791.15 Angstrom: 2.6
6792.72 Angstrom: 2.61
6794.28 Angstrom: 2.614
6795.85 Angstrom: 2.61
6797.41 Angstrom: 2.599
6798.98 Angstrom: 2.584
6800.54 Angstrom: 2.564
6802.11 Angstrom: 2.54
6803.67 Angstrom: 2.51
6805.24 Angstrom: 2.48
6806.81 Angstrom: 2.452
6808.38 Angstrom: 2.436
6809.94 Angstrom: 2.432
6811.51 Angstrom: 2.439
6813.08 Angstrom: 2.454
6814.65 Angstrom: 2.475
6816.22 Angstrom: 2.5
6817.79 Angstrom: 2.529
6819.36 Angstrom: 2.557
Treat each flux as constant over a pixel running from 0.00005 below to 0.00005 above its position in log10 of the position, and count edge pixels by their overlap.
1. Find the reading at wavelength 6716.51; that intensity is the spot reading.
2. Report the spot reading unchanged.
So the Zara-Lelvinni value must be 2.807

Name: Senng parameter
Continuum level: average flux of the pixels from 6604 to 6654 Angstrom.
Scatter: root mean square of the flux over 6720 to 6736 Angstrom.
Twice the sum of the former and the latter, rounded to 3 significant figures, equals 11.0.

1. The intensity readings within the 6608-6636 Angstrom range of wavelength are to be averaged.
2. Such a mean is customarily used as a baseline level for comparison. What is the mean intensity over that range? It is 2.65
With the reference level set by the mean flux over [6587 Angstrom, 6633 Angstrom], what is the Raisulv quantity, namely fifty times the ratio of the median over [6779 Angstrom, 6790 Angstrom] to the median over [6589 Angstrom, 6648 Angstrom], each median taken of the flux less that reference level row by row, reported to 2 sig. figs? 80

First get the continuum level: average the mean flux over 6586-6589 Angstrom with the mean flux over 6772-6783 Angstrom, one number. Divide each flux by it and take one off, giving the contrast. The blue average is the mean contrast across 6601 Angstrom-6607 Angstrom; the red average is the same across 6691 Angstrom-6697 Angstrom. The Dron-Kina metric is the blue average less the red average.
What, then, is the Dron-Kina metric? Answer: 0.021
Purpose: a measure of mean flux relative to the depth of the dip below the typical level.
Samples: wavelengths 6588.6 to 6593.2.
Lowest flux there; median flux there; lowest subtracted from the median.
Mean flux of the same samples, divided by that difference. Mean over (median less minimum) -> 25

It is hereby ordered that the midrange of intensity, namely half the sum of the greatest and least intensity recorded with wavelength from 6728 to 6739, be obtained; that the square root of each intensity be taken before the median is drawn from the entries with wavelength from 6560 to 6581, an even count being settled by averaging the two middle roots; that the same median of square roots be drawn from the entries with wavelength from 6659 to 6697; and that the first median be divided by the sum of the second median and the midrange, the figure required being 0.41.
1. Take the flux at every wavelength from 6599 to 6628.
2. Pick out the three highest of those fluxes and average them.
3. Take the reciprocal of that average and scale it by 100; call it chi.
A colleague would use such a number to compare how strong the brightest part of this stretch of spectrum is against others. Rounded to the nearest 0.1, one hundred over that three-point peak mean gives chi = 37.0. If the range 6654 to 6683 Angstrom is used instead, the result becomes 36.7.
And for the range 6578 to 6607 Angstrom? 28.9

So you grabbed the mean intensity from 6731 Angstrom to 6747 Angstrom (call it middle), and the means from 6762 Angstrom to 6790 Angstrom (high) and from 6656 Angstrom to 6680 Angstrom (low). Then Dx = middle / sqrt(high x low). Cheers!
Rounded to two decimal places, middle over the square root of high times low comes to 1.02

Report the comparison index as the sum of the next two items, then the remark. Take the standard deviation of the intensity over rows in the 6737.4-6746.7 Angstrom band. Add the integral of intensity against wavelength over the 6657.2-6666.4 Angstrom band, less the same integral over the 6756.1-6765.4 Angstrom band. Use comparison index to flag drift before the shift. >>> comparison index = 0.0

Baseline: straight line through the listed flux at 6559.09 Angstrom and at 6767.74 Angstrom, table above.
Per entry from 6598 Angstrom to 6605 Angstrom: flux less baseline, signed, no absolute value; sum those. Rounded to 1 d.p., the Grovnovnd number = -4.0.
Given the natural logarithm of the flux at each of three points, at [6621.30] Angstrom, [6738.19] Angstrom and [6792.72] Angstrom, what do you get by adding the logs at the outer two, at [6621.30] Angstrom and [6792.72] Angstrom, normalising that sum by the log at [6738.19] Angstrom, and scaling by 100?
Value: 195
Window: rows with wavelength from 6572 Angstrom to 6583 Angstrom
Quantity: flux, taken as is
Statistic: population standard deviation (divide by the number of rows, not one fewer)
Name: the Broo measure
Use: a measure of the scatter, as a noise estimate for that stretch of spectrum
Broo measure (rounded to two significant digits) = 0.23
